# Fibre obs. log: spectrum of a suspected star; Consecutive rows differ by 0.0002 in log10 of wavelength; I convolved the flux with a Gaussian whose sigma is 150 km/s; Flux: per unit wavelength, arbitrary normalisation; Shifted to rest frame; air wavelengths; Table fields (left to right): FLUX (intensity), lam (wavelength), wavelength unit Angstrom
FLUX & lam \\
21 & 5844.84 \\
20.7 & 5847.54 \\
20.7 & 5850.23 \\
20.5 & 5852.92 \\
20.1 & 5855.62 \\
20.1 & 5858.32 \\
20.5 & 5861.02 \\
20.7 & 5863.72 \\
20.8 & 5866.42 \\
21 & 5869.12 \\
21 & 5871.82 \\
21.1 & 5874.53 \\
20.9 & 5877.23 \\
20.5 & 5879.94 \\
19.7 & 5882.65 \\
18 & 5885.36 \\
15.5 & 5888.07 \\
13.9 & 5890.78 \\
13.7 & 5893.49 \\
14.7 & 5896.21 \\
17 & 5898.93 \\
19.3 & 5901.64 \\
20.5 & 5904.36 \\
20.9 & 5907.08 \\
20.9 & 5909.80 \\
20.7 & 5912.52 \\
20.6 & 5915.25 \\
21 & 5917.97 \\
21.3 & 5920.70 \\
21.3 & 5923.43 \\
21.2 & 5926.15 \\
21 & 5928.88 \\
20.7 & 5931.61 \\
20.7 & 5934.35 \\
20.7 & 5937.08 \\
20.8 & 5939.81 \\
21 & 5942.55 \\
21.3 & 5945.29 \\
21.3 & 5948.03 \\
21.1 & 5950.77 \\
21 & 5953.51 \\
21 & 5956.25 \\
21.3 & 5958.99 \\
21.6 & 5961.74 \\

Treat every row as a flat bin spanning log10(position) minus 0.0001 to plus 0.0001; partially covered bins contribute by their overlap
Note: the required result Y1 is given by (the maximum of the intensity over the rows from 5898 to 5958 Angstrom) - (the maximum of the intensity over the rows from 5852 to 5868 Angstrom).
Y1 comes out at 0.50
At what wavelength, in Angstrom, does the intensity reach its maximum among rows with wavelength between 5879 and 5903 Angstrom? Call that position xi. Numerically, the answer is 5879.94 Angstrom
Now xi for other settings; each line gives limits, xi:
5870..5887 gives 5874.53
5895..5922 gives 5920.70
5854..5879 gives 5874.53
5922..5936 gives 5923.43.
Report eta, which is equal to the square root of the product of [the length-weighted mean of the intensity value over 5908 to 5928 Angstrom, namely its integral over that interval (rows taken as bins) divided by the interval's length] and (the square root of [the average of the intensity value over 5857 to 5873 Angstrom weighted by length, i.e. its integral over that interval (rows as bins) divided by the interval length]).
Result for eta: 9.77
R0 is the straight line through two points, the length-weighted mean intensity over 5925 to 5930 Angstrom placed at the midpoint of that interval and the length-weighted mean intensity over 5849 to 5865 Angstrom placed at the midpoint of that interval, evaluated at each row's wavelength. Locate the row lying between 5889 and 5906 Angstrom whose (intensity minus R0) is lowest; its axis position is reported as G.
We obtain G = 5893.49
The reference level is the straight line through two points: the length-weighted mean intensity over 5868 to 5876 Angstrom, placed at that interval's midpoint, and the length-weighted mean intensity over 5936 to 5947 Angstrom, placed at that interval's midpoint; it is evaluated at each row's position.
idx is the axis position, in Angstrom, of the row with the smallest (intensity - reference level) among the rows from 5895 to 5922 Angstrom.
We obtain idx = 5896.21 Angstrom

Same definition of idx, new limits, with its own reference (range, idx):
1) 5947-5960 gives 5953.51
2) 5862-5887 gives 5885.36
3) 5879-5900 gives 5893.49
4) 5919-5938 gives 5931.61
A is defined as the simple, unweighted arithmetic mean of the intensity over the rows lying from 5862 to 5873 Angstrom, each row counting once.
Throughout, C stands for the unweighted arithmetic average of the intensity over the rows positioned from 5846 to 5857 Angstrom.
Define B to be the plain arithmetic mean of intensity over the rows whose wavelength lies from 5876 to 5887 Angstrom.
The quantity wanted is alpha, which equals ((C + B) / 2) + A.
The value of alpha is 41.0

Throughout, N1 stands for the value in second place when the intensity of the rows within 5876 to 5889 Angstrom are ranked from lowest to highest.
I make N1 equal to 18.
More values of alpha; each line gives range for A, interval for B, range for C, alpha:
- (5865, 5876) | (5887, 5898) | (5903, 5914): 38.6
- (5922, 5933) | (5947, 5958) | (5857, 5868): 41.9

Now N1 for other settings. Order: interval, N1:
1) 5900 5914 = 20.5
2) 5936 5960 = 20.8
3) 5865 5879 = 20.9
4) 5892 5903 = 14.7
